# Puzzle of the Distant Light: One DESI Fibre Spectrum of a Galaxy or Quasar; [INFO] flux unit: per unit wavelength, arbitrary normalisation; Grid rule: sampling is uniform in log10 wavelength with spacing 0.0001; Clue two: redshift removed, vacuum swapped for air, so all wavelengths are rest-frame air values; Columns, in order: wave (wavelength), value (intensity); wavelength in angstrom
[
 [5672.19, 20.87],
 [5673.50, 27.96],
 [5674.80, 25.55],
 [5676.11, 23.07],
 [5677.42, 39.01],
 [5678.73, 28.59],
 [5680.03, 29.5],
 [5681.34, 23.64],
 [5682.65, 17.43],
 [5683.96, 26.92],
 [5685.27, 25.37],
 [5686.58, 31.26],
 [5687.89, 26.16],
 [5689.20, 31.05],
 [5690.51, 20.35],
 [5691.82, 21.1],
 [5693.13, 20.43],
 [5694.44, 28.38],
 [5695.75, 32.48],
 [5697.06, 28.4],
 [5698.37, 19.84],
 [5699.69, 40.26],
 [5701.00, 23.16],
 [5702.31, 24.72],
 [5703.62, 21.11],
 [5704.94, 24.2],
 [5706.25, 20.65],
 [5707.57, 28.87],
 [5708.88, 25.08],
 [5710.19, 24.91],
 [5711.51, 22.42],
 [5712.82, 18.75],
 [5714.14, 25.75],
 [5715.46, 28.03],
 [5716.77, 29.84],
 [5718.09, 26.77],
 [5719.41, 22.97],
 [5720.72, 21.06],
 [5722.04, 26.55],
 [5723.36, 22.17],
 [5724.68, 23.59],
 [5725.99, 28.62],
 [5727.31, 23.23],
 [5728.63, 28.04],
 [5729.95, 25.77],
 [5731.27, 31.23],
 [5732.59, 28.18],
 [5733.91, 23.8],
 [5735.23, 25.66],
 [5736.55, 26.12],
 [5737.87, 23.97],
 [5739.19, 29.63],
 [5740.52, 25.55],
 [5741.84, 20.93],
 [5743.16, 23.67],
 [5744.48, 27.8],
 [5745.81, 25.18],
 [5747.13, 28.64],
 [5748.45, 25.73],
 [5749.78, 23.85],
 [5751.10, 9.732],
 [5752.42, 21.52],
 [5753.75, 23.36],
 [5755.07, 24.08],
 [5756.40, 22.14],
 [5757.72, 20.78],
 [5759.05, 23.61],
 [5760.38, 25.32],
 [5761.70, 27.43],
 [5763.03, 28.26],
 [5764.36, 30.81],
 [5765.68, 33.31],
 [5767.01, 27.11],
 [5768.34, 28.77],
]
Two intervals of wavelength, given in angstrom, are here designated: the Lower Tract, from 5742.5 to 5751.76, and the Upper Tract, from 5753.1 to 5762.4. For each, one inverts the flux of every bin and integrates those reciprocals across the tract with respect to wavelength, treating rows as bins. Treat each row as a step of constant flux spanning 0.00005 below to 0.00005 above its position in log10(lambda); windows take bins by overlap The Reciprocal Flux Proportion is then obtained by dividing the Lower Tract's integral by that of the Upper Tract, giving 1.13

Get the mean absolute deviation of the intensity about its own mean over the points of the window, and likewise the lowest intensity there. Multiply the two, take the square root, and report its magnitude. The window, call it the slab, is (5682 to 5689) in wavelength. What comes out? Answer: 7.5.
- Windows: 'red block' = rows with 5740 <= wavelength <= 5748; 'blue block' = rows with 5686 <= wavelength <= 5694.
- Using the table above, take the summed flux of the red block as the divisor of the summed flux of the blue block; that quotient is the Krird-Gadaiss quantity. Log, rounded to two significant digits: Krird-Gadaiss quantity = 0.99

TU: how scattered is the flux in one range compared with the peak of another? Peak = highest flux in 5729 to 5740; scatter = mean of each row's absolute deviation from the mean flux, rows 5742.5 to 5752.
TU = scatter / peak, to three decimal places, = 0.126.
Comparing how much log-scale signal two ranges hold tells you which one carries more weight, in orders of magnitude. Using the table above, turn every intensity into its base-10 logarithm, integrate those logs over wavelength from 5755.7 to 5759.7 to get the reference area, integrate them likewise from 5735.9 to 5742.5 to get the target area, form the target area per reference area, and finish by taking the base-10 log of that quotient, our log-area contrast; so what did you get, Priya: 0.2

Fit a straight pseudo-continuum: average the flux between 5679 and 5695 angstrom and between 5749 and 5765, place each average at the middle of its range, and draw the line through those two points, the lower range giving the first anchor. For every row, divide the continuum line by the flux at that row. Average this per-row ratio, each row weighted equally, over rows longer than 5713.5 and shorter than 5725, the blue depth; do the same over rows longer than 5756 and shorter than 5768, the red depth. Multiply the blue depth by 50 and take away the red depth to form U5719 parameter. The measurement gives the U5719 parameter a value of 48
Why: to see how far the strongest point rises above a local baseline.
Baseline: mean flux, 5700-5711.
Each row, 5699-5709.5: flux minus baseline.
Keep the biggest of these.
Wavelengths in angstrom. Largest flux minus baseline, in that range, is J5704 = 16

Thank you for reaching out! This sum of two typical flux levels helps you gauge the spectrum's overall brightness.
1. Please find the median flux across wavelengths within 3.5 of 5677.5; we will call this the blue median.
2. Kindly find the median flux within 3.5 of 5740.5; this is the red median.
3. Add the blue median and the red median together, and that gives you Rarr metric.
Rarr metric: 53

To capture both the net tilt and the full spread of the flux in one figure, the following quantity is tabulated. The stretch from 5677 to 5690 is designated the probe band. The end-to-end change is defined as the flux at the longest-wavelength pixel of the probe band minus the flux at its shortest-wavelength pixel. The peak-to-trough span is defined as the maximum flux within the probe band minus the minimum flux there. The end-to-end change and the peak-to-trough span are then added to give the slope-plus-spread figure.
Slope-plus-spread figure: 14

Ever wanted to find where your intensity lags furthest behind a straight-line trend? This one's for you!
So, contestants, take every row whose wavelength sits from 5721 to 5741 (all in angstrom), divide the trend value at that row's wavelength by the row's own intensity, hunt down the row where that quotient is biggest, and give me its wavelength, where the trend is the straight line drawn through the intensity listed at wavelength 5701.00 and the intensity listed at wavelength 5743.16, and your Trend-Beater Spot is 5723.36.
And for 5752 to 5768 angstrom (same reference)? 5757.72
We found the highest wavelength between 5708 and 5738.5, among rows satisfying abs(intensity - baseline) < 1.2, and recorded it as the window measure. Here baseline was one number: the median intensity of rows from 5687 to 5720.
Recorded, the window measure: 5737.87 angstrom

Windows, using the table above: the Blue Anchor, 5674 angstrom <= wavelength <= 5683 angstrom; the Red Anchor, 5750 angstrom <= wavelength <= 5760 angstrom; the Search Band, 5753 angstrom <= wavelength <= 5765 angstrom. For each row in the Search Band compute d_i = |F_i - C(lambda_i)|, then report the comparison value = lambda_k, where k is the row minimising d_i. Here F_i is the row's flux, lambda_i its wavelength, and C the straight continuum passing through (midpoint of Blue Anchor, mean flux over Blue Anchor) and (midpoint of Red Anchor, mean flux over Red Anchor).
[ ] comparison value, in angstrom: 5757.72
